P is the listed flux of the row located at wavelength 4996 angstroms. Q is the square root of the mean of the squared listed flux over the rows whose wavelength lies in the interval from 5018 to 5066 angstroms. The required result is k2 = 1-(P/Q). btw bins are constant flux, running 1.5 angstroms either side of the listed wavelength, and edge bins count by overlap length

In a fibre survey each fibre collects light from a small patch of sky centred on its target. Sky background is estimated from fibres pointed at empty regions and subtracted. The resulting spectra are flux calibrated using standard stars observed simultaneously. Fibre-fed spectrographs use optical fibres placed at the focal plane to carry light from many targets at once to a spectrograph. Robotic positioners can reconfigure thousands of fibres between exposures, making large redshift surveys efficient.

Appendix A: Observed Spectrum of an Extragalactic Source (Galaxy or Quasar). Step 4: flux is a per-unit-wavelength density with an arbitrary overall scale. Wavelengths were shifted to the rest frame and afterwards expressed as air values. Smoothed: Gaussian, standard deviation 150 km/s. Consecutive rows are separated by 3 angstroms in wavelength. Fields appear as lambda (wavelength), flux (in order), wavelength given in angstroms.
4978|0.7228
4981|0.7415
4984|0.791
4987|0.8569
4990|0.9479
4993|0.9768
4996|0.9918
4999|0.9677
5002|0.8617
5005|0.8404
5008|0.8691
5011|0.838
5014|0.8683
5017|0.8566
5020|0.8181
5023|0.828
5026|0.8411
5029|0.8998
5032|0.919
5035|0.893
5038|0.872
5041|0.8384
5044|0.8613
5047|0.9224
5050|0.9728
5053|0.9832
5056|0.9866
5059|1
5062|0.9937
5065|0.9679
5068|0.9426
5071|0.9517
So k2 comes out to -0.08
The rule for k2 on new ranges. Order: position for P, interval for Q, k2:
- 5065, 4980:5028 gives -0.11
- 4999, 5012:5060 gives -0.08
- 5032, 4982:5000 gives 0.01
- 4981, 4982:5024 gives 0.16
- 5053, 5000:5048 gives -0.14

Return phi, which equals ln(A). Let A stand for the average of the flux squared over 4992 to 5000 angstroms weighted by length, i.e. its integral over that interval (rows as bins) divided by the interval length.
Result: -0.04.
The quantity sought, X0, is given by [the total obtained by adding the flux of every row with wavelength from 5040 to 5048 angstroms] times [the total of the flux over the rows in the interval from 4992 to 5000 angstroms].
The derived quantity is 7.70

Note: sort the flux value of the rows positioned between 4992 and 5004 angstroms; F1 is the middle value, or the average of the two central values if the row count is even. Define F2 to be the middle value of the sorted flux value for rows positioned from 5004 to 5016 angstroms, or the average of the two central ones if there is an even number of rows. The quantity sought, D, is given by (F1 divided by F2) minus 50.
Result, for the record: -48.9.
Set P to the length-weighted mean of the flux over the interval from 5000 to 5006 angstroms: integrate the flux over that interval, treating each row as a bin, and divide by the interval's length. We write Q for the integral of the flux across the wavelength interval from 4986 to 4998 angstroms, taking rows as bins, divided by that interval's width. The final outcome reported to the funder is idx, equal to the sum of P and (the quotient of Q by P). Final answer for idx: 1.96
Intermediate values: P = 0.86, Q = 0.95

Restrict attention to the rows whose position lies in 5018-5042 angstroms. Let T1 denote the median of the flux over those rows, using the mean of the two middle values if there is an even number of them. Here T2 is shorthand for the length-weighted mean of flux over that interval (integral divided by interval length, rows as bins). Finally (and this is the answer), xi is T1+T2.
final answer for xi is 1.72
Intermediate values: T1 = 0.86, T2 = 0.86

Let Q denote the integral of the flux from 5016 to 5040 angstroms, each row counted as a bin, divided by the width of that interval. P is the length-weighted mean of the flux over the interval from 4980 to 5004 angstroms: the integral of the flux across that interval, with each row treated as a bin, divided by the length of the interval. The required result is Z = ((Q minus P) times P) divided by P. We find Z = -0.03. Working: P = 0.894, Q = 0.87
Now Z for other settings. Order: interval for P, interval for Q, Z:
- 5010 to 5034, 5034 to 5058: 0.06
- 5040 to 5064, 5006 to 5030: -0.10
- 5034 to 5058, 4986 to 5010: 0.00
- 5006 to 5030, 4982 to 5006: 0.05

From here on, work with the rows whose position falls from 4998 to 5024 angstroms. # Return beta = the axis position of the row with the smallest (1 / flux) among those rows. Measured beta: 4999 angstroms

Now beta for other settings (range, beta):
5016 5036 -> 5032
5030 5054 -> 5053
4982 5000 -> 4996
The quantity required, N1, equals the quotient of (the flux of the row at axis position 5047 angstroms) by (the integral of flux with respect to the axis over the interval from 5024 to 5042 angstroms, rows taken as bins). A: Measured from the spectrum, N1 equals 0.058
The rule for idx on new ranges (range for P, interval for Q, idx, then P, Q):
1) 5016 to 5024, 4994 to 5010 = 1.92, 0.83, 0.91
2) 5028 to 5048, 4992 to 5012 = 1.91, 0.89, 0.91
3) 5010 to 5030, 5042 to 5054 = 1.94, 0.85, 0.93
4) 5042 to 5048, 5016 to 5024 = 1.83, 0.88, 0.83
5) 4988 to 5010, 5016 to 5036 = 1.86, 0.92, 0.86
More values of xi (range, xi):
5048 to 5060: 1.97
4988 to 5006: 1.89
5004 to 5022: 1.70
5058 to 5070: 1.95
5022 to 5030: 1.70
